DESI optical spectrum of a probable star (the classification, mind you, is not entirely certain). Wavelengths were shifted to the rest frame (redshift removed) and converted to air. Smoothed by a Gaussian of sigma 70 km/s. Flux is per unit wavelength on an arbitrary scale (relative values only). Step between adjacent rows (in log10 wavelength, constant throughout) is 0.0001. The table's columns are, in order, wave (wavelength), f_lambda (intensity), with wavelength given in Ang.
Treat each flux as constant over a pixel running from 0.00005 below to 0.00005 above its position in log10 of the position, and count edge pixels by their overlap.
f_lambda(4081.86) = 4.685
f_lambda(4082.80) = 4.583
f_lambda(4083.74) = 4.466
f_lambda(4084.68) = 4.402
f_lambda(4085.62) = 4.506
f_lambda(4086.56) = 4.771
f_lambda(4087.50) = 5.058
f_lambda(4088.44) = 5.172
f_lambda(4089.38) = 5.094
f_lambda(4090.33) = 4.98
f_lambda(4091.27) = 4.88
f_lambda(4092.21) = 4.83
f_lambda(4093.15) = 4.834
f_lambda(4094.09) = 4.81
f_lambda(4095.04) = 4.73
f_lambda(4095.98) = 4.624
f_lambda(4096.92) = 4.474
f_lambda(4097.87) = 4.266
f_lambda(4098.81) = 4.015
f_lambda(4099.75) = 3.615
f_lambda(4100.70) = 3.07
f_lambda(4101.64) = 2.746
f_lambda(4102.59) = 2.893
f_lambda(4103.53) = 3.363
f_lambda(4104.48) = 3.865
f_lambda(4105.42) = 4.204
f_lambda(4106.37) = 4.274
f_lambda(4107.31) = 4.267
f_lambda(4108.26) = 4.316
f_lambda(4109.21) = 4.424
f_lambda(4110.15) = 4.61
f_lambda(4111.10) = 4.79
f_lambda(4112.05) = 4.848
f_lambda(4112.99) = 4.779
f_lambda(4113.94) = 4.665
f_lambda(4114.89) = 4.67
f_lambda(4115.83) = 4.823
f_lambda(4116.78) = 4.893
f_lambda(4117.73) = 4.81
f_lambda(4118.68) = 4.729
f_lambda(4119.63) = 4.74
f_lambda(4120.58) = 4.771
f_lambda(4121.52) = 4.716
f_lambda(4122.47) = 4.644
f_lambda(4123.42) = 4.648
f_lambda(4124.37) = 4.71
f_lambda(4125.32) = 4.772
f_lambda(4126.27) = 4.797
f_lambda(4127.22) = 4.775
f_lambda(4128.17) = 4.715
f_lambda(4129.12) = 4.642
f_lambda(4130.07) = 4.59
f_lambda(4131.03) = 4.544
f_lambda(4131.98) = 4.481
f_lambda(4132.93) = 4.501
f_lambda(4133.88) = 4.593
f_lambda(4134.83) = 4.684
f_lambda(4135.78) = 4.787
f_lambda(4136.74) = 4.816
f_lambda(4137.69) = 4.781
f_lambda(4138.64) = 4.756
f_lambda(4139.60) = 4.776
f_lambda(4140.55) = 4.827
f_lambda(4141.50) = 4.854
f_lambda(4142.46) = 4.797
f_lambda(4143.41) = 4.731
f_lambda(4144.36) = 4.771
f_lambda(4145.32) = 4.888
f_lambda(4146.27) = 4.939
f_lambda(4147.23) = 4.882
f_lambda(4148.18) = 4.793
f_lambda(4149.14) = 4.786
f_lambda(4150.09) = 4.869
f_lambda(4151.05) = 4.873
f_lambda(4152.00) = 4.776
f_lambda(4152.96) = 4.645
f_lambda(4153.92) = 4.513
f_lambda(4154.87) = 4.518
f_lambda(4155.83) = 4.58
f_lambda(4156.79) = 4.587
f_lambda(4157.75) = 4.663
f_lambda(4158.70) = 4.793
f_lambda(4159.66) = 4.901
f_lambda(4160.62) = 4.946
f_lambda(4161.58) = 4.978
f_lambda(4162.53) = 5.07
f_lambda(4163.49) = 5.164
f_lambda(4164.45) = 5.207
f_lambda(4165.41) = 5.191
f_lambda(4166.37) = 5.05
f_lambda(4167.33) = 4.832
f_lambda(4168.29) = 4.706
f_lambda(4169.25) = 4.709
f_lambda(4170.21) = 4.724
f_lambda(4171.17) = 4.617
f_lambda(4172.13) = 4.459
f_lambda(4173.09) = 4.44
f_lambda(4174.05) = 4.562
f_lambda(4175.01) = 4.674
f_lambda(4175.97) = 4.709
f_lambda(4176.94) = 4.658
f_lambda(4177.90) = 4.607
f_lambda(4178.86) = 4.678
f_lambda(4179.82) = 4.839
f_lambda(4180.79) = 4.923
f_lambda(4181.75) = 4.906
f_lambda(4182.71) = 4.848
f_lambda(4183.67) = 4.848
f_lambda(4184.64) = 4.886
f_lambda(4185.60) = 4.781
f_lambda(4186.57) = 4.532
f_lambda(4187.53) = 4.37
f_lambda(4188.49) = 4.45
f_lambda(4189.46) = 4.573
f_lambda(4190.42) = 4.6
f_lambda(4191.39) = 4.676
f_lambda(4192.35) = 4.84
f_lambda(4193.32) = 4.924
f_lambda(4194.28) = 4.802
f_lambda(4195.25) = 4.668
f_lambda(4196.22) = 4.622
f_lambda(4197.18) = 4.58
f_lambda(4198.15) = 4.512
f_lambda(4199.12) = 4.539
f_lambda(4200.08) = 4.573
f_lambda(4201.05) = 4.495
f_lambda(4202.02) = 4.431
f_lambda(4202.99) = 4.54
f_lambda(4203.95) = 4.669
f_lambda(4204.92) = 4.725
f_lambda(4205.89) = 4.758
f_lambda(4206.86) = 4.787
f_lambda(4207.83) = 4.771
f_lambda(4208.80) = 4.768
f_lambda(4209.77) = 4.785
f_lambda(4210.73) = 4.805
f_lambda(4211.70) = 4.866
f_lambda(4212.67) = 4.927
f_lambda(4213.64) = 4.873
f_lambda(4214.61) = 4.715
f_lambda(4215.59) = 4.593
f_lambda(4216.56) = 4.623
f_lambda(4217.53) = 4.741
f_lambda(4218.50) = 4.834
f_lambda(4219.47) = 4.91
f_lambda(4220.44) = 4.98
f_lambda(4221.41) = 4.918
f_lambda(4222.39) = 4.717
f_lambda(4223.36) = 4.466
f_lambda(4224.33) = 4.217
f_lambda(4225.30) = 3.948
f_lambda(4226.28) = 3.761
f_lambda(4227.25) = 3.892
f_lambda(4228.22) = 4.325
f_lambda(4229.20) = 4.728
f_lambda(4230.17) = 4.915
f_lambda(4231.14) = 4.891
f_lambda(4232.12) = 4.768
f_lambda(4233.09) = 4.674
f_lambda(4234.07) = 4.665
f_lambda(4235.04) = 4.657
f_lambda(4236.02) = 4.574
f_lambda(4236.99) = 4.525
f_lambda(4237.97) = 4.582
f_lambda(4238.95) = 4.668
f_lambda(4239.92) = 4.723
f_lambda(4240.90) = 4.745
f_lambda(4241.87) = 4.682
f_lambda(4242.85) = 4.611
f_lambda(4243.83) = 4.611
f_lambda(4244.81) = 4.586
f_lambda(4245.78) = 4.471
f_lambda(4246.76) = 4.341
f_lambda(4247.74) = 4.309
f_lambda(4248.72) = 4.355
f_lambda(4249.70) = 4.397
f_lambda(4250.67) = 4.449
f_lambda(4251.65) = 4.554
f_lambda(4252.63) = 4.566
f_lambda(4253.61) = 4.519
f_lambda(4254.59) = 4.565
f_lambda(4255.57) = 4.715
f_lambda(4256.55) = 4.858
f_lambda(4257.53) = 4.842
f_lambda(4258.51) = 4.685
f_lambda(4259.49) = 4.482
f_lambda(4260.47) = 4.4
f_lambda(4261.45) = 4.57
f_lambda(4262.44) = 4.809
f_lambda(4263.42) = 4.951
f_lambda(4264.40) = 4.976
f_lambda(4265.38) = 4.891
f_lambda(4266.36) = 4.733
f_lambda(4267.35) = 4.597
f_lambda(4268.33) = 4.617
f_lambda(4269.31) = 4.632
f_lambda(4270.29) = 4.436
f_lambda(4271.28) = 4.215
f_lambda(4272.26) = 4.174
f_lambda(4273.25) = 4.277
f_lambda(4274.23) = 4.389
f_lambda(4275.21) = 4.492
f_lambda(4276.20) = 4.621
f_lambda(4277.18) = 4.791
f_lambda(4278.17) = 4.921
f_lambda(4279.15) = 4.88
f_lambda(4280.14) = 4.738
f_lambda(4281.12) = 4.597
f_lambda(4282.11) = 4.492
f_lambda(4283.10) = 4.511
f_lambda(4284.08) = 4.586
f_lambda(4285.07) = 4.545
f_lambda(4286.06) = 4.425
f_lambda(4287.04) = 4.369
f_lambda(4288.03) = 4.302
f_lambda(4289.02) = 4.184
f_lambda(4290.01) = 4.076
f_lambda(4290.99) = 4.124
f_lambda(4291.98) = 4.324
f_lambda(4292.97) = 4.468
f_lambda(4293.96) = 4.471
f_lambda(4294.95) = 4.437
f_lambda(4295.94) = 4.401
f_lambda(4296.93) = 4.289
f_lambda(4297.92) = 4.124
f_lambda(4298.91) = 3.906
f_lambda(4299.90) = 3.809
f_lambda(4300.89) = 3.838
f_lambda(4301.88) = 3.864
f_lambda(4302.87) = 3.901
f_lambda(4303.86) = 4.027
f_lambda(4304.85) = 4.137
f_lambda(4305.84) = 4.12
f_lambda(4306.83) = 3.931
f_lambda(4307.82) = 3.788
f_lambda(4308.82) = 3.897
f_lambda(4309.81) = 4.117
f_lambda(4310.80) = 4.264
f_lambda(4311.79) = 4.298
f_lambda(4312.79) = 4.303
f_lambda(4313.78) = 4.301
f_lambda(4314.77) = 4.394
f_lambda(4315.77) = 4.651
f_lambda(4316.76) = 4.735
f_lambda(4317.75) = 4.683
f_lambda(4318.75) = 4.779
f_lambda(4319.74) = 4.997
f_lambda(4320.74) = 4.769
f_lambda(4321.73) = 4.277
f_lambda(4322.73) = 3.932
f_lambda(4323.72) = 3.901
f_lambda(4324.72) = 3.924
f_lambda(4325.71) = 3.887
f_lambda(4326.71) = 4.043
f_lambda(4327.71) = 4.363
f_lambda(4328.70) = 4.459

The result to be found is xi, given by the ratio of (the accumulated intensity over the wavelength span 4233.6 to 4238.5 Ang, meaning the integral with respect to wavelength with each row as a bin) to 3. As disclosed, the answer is 7.5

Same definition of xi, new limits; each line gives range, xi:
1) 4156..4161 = 7.9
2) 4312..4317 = 7.4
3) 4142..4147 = 8.0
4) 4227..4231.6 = 7.0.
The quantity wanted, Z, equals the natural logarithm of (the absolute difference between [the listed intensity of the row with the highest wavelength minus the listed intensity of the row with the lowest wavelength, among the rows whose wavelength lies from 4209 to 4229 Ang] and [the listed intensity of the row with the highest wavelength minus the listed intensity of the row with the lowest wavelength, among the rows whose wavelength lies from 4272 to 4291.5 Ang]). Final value -0.9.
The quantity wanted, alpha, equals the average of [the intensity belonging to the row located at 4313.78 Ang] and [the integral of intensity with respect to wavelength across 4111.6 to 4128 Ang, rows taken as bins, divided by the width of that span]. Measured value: 4.53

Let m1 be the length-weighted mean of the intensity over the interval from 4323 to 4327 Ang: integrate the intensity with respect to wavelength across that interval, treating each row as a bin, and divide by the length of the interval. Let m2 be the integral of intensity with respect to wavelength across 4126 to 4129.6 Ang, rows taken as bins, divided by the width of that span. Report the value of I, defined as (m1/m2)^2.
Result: 0.69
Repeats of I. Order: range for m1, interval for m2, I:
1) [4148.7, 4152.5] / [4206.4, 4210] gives 1.02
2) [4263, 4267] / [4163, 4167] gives 0.90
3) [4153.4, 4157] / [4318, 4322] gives 0.92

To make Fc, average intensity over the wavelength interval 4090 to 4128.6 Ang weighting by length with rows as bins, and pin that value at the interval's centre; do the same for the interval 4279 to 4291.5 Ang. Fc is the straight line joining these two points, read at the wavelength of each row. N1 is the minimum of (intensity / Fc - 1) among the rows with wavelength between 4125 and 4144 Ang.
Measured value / 0.01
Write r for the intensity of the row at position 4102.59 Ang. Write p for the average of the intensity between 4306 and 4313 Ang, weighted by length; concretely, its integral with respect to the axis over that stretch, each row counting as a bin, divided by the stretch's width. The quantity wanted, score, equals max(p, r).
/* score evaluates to 4.08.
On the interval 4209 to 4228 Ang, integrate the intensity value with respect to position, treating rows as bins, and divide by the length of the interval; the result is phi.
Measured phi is 4.61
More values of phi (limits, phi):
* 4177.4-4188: 4.75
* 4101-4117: 4.24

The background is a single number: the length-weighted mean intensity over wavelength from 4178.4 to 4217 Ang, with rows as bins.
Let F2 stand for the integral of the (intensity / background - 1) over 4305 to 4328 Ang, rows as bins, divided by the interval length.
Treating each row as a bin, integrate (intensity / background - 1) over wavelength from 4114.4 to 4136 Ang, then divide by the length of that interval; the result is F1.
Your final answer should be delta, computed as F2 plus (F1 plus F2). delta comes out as -0.184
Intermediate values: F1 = -0.001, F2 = -0.091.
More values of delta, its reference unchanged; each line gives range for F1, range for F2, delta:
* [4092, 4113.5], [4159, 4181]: -0.062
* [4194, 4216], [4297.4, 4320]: -0.215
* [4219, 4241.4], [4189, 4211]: -0.040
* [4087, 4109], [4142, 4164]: -0.047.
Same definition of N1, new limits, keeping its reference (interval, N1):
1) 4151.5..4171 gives 0.02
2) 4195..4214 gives 0.00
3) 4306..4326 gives -0.15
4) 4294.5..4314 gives -0.15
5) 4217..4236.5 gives -0.15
